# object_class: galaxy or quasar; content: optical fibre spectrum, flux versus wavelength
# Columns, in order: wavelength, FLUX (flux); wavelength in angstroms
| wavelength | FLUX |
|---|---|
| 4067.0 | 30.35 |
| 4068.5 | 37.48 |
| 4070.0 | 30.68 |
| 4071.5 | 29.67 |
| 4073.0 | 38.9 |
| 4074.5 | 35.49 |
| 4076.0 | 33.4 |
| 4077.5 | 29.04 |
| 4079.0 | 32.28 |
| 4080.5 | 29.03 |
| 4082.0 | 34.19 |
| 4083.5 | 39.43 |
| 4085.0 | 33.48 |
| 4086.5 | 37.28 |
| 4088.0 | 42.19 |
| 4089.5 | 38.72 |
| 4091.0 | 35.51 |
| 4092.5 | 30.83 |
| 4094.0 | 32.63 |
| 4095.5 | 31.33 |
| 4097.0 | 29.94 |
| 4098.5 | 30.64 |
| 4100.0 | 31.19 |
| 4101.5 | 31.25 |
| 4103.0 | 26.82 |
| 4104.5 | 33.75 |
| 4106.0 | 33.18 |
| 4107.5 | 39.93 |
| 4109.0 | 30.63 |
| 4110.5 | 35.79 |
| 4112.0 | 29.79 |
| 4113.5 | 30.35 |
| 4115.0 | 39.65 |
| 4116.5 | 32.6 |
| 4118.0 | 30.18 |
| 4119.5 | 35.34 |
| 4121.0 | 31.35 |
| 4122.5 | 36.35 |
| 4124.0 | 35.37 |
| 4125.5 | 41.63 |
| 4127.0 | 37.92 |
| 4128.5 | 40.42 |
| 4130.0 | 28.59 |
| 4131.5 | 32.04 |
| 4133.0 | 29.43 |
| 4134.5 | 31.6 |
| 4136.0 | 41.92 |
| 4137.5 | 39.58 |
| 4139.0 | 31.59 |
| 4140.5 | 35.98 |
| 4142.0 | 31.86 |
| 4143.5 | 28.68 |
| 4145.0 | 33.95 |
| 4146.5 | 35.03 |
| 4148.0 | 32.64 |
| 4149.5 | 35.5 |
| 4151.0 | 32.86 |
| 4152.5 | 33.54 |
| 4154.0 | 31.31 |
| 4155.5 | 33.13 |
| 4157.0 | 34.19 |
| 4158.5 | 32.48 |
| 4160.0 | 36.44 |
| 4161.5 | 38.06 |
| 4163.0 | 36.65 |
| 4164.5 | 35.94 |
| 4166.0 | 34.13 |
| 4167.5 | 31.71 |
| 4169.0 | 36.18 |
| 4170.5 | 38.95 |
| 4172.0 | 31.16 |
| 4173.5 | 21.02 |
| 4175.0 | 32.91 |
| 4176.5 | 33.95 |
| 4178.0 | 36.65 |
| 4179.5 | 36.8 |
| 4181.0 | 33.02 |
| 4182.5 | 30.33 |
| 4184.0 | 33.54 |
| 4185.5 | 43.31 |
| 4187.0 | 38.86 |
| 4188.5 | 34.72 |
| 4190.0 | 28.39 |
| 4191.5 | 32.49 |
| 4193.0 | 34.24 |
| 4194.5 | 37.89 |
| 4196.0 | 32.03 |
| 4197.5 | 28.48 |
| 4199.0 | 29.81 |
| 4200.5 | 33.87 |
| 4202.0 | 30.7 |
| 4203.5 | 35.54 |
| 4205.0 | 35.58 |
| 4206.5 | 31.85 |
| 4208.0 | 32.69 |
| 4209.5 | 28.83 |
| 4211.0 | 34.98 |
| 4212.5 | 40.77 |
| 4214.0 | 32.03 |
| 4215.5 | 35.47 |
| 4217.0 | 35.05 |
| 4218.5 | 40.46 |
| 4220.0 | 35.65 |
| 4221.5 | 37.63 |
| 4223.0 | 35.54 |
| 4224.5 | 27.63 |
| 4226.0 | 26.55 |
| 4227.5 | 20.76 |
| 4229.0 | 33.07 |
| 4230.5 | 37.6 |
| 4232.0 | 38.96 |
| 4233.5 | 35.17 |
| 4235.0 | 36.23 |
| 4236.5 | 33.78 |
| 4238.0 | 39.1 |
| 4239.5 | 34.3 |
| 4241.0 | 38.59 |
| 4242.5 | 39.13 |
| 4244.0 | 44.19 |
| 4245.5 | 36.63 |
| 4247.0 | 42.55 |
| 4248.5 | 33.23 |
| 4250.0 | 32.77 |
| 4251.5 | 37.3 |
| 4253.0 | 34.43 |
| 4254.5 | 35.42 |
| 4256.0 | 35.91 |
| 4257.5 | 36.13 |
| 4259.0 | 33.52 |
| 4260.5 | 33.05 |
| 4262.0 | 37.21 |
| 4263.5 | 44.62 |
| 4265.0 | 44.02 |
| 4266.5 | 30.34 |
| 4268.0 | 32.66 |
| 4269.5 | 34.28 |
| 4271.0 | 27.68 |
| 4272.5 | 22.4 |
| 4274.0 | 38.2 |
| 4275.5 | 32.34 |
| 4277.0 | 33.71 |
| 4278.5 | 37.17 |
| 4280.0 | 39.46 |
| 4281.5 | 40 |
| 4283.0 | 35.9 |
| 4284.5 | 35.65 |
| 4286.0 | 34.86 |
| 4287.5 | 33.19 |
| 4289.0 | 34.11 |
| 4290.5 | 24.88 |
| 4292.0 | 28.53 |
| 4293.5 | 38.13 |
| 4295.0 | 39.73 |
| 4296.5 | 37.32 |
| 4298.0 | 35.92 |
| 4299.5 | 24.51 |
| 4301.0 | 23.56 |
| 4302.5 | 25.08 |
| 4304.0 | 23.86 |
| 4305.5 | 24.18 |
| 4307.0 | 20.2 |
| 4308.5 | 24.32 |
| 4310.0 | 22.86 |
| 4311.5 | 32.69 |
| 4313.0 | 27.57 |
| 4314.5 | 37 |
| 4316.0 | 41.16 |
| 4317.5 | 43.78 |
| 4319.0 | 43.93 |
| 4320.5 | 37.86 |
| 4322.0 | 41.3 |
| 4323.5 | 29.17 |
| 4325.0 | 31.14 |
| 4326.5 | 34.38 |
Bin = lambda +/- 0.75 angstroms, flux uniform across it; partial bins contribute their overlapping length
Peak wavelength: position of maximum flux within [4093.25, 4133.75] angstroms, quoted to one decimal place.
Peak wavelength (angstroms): 4125.5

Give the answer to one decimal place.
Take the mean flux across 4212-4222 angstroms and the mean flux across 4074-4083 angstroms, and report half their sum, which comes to 34.5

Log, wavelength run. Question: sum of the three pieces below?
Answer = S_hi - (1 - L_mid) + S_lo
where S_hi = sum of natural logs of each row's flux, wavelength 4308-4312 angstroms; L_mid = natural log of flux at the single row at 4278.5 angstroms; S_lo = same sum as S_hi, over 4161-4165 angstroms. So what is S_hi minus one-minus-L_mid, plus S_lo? 23.25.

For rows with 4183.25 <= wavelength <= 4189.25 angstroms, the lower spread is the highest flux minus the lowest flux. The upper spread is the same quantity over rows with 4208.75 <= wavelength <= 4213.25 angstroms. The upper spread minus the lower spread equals 2.2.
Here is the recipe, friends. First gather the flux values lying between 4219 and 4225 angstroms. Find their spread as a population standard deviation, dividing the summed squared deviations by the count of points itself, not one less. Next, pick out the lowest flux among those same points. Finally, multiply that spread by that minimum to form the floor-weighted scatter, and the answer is 106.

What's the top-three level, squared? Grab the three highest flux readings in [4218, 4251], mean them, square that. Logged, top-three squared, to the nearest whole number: 1798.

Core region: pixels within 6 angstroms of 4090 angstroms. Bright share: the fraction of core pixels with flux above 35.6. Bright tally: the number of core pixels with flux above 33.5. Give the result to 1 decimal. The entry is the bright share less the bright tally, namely -3.6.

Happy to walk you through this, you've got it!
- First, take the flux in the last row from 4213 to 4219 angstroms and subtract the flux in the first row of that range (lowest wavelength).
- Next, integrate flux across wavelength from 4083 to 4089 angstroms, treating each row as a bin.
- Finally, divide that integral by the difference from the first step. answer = 27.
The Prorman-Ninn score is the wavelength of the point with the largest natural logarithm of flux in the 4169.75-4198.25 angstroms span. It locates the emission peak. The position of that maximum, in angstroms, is 4185.5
